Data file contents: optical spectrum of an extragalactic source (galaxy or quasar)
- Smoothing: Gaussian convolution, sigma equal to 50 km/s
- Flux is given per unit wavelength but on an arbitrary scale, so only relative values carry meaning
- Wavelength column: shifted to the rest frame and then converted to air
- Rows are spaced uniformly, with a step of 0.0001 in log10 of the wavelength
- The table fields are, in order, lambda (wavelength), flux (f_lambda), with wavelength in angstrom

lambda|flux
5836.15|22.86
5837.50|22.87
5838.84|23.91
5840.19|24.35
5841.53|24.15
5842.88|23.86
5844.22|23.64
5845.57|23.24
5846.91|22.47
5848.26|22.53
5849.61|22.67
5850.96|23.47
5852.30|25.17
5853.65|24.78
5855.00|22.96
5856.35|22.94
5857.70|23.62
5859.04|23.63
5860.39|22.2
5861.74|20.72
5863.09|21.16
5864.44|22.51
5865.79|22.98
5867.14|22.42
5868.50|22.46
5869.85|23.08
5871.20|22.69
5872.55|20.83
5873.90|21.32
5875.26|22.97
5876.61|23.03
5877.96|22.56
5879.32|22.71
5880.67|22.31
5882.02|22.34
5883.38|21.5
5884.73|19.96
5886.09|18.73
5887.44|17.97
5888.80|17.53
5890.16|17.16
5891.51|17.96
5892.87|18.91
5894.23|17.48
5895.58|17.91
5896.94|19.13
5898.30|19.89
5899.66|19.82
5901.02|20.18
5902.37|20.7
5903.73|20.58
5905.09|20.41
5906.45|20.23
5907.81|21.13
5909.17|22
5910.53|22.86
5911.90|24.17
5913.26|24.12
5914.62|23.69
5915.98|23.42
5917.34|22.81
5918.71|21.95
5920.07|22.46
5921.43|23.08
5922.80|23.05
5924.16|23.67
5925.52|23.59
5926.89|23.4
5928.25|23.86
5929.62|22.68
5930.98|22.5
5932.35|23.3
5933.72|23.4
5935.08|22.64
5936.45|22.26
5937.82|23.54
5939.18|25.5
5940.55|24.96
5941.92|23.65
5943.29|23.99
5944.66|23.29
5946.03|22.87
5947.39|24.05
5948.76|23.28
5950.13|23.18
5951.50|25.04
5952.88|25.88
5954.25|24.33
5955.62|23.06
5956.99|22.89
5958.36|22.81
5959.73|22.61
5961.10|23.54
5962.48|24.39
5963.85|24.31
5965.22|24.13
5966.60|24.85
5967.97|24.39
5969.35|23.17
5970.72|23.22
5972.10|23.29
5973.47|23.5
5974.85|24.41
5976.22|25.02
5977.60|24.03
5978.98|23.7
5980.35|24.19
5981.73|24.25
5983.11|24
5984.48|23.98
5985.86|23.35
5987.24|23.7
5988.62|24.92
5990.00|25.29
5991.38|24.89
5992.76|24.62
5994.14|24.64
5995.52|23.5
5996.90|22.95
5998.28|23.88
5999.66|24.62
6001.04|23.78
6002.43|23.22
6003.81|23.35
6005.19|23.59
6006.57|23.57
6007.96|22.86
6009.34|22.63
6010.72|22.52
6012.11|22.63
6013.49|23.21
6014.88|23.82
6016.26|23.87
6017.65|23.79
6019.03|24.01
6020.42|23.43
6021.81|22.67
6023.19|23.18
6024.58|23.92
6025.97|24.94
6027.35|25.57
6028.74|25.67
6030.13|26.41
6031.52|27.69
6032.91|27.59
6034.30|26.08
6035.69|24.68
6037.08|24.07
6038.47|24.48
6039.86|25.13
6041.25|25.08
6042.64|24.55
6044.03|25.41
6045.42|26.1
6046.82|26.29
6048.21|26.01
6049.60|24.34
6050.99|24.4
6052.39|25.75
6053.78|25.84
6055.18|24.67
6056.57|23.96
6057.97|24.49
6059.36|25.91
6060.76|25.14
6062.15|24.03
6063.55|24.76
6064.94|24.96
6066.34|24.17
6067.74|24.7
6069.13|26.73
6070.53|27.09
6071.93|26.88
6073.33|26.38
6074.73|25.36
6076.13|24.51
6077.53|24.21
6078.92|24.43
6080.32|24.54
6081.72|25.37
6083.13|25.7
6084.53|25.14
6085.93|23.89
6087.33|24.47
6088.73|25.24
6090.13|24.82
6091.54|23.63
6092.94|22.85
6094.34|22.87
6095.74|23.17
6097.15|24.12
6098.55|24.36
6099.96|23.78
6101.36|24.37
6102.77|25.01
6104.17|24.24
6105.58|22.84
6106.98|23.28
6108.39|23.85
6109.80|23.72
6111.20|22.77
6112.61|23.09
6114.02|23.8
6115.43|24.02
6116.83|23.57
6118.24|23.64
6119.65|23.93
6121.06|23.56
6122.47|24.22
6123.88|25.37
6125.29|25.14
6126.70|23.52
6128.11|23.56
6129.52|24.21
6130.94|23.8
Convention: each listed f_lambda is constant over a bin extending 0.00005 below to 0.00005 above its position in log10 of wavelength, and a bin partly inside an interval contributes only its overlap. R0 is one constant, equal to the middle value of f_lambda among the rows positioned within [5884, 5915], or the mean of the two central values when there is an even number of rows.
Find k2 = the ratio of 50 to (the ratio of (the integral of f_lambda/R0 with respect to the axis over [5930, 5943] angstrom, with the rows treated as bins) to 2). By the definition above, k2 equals 6.53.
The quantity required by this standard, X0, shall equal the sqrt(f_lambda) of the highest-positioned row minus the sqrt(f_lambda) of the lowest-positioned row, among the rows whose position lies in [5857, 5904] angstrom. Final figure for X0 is -0.32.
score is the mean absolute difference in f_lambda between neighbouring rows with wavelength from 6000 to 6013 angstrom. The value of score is 0.26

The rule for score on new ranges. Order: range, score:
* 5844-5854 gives 0.61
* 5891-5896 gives 0.94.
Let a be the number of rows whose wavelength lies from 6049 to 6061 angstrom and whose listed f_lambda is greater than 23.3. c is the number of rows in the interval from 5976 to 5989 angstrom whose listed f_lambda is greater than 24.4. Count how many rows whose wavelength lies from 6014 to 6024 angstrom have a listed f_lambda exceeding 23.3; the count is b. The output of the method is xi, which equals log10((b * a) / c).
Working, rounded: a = 9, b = 5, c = 2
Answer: 1.35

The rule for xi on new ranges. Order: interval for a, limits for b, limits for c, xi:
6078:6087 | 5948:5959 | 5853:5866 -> 1.26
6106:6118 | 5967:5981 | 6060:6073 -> 0.70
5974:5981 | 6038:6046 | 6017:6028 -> 1.18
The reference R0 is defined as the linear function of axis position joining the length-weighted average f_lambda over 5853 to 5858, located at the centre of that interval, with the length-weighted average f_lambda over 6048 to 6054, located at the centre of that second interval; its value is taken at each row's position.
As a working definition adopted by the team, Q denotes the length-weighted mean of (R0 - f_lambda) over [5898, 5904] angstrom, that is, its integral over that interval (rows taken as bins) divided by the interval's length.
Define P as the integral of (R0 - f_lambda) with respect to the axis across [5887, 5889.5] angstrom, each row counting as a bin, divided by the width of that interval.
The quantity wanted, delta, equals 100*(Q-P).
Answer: -238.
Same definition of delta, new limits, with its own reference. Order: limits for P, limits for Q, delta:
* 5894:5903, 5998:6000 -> -404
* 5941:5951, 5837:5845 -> -115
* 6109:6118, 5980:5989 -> -159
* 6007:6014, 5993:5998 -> -113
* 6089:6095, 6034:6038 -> -160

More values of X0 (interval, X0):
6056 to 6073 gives 0.29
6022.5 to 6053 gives 0.26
